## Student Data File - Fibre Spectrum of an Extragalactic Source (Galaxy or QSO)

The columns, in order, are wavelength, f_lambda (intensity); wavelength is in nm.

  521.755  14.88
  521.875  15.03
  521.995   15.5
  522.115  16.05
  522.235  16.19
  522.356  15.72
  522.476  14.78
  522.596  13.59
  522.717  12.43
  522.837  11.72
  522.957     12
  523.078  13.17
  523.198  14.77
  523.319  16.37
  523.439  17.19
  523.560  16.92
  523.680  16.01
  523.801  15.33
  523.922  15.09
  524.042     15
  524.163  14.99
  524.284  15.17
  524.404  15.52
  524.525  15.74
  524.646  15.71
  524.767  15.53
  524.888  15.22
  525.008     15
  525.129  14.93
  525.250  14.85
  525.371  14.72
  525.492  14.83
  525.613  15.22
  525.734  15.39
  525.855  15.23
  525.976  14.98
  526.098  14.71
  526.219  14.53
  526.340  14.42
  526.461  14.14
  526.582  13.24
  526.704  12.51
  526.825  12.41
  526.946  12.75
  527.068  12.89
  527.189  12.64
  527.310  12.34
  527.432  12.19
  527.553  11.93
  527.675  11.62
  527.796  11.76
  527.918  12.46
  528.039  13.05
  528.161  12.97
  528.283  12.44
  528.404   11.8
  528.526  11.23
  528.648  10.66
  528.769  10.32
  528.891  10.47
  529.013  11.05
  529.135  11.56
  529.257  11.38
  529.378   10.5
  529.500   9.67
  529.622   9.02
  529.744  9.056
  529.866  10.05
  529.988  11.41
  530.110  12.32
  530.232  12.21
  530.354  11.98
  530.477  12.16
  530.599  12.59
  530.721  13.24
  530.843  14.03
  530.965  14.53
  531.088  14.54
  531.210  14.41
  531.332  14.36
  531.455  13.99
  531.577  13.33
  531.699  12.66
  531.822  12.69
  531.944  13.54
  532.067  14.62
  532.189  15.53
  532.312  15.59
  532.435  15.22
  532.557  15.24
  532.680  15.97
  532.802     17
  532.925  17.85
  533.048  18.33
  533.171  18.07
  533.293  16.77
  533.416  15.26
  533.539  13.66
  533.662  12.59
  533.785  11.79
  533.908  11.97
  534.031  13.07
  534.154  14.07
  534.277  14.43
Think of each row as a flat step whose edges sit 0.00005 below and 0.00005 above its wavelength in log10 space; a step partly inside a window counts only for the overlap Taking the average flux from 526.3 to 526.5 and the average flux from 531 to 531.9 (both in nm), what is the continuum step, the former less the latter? 0.6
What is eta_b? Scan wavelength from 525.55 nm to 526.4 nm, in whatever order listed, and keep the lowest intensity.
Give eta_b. 14.42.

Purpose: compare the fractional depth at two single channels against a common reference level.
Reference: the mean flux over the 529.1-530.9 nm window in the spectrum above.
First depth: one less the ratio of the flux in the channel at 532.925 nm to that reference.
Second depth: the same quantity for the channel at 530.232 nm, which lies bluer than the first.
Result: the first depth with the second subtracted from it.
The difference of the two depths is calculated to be -0.49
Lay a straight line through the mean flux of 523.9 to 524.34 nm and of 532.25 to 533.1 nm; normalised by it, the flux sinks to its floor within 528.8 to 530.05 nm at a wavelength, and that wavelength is 529.622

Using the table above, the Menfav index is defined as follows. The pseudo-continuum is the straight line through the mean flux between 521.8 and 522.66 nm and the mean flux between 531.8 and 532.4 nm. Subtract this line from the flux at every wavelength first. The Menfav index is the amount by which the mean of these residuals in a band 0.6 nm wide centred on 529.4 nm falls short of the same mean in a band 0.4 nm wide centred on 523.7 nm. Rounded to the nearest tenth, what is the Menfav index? 5.2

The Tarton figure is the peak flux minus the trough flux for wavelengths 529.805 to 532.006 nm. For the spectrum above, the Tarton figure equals 4.5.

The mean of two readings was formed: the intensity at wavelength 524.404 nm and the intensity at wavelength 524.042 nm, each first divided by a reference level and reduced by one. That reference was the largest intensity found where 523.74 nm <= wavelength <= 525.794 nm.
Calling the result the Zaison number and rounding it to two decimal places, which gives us -0.03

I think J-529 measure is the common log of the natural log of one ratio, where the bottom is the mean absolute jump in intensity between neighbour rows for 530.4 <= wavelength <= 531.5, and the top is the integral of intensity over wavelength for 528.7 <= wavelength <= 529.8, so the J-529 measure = 0.536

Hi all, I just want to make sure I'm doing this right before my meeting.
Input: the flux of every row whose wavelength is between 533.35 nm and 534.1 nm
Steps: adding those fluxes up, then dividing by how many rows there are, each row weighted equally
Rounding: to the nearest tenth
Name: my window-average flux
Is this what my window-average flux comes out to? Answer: 13.1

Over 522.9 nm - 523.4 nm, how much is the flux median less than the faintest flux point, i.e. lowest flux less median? -1.97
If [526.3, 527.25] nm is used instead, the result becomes -0.41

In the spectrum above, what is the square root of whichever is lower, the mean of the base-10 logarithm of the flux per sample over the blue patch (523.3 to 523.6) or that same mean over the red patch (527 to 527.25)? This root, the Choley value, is 1.052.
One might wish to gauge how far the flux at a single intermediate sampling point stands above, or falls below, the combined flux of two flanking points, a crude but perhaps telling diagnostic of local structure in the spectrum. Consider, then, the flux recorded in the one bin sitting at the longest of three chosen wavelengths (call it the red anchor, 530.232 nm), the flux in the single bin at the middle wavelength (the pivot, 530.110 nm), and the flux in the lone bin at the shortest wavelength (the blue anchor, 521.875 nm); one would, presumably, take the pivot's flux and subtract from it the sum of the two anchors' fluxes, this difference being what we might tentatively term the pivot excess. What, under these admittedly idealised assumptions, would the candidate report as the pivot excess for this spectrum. -15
